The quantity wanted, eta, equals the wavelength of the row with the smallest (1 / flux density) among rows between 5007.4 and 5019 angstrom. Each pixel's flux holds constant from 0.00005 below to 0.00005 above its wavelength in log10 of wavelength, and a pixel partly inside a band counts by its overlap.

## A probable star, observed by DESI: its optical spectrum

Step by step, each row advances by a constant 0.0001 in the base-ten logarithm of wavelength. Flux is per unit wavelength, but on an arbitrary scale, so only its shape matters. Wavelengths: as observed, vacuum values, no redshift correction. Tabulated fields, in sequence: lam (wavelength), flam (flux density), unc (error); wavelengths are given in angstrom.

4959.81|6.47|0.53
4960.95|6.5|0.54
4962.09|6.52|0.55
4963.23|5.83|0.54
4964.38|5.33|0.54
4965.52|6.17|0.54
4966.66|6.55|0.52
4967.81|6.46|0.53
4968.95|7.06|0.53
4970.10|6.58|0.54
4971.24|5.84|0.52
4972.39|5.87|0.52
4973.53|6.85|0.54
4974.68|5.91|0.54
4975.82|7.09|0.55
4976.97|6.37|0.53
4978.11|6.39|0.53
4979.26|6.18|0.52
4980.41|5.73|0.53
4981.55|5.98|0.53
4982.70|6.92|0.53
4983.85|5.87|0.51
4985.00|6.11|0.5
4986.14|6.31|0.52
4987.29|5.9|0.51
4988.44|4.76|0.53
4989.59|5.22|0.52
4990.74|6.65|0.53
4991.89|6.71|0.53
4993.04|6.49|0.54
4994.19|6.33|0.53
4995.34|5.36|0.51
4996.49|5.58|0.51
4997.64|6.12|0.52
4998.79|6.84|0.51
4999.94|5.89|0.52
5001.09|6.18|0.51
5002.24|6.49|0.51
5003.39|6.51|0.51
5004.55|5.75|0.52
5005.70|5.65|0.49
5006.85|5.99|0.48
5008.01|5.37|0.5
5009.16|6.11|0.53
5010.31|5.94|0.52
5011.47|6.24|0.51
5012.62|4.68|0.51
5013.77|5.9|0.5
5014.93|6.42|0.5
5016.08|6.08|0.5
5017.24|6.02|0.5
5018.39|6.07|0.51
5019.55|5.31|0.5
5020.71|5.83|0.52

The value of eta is 5014.93 angstrom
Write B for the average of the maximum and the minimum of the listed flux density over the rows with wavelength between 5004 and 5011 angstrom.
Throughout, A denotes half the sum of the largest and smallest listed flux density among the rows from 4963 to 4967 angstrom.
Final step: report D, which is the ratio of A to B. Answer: 1.03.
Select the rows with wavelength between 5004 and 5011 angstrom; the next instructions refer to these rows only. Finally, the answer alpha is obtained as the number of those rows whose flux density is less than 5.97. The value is 4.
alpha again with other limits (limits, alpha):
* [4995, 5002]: 3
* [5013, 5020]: 2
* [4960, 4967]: 2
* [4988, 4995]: 2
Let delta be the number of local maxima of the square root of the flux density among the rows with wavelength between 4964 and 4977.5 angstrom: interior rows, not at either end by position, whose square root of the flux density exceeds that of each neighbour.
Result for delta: 4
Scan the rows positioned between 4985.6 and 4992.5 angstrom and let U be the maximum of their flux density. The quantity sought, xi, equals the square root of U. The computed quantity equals 2.59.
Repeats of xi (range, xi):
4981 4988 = 2.63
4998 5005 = 2.62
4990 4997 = 2.59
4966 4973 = 2.66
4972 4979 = 2.66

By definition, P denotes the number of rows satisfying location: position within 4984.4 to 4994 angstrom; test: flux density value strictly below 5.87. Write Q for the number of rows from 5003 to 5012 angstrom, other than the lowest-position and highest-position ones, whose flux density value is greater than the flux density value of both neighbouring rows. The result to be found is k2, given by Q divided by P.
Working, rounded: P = 2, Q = 2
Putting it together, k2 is 1.0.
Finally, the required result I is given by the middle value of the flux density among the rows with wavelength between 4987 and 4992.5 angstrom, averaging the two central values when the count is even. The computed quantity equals 5.90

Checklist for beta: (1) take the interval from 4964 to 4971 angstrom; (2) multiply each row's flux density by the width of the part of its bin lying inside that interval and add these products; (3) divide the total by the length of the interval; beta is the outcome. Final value 6.37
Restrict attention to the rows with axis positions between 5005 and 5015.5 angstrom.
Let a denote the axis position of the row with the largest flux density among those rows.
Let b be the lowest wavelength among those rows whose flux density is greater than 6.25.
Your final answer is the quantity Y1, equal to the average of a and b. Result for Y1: 5014.9 angstrom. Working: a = 5014.93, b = 5014.93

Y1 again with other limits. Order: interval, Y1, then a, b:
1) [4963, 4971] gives 4967.8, 4968.95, 4966.66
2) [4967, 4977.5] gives 4971.8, 4975.82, 4967.81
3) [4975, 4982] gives 4975.8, 4975.82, 4975.82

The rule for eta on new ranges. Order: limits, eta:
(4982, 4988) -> 4982.70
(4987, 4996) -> 4991.89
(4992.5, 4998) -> 4993.04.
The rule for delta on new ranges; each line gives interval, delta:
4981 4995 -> 3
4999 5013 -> 4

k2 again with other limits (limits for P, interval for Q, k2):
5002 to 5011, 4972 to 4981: 1.0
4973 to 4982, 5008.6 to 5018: 2.0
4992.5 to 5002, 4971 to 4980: 1.5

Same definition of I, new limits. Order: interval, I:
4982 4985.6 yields 6.11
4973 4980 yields 6.38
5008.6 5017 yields 6.08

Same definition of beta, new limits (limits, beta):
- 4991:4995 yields 6.45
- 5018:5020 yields 5.67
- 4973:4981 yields 6.36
